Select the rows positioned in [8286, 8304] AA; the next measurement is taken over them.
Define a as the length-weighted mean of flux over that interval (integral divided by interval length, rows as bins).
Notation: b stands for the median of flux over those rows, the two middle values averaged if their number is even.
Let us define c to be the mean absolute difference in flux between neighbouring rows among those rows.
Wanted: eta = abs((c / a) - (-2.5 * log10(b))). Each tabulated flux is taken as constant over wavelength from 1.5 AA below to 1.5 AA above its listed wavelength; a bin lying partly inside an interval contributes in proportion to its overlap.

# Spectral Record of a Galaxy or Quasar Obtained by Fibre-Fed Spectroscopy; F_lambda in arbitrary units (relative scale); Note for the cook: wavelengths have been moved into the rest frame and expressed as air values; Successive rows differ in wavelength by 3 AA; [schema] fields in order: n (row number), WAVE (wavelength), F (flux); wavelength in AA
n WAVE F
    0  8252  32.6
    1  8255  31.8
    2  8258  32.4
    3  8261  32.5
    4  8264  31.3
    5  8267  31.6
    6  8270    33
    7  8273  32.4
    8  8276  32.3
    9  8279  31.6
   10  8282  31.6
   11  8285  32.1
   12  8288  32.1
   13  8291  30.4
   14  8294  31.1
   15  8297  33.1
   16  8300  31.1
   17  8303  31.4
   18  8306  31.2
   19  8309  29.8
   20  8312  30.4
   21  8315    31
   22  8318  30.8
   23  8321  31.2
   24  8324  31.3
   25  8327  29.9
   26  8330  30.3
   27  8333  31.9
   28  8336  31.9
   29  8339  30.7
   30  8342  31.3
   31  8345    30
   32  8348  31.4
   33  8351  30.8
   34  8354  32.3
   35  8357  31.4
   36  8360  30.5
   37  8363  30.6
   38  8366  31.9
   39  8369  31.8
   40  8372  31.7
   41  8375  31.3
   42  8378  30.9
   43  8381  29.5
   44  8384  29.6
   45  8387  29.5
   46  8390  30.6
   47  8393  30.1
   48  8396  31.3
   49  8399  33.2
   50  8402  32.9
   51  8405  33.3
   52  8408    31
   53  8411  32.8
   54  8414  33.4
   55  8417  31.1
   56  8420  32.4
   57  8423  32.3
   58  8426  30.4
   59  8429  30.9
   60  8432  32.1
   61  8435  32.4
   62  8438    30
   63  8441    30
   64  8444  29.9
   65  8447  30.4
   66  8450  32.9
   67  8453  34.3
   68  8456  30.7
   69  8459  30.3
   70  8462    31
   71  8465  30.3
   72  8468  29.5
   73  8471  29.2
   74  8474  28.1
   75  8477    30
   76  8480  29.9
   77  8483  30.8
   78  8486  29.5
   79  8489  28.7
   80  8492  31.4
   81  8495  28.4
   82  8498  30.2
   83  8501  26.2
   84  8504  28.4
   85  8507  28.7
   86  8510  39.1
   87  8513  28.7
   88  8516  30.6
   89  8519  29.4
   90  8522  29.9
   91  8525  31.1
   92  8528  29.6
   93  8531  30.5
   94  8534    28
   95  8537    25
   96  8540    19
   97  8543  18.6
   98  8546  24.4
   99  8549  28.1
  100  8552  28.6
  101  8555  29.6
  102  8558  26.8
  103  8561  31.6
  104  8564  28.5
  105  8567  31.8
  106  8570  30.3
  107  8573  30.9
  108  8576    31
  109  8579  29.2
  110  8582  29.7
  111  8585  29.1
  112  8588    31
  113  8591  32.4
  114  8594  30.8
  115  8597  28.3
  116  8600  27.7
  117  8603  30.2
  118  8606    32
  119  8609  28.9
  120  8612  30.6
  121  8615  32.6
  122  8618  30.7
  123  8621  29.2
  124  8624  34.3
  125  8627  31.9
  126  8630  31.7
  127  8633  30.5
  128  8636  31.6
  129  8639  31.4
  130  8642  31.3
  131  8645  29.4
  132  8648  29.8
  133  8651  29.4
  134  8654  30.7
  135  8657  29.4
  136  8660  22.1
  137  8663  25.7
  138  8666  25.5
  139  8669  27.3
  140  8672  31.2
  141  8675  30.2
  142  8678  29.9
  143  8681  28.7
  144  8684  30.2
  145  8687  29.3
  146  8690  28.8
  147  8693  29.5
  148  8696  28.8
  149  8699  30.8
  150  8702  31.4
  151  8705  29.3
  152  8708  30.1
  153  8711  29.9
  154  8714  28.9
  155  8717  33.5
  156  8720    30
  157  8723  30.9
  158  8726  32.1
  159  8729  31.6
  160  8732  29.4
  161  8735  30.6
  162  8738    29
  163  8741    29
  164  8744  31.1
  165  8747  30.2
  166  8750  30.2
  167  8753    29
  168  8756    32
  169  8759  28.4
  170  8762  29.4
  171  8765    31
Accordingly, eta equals 3.78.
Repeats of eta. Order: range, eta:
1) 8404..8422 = 3.83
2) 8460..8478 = 3.72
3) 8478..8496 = 3.74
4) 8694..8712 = 3.73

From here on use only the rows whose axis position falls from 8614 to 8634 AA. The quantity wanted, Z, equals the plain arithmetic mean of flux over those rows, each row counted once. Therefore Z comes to 31.6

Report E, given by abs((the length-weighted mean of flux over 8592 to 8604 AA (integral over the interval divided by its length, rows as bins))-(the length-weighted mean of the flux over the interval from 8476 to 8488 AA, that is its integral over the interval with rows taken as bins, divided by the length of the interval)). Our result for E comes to 0.7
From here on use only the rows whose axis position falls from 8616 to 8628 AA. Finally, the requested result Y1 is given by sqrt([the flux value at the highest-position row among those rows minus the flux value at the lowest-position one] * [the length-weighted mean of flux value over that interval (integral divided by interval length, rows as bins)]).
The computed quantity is 6.2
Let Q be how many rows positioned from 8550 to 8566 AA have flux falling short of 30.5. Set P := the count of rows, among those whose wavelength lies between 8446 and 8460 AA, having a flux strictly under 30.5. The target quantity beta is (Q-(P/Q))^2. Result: 12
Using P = 2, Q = 4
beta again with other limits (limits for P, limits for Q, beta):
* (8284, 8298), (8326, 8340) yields 2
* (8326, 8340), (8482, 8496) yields 5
